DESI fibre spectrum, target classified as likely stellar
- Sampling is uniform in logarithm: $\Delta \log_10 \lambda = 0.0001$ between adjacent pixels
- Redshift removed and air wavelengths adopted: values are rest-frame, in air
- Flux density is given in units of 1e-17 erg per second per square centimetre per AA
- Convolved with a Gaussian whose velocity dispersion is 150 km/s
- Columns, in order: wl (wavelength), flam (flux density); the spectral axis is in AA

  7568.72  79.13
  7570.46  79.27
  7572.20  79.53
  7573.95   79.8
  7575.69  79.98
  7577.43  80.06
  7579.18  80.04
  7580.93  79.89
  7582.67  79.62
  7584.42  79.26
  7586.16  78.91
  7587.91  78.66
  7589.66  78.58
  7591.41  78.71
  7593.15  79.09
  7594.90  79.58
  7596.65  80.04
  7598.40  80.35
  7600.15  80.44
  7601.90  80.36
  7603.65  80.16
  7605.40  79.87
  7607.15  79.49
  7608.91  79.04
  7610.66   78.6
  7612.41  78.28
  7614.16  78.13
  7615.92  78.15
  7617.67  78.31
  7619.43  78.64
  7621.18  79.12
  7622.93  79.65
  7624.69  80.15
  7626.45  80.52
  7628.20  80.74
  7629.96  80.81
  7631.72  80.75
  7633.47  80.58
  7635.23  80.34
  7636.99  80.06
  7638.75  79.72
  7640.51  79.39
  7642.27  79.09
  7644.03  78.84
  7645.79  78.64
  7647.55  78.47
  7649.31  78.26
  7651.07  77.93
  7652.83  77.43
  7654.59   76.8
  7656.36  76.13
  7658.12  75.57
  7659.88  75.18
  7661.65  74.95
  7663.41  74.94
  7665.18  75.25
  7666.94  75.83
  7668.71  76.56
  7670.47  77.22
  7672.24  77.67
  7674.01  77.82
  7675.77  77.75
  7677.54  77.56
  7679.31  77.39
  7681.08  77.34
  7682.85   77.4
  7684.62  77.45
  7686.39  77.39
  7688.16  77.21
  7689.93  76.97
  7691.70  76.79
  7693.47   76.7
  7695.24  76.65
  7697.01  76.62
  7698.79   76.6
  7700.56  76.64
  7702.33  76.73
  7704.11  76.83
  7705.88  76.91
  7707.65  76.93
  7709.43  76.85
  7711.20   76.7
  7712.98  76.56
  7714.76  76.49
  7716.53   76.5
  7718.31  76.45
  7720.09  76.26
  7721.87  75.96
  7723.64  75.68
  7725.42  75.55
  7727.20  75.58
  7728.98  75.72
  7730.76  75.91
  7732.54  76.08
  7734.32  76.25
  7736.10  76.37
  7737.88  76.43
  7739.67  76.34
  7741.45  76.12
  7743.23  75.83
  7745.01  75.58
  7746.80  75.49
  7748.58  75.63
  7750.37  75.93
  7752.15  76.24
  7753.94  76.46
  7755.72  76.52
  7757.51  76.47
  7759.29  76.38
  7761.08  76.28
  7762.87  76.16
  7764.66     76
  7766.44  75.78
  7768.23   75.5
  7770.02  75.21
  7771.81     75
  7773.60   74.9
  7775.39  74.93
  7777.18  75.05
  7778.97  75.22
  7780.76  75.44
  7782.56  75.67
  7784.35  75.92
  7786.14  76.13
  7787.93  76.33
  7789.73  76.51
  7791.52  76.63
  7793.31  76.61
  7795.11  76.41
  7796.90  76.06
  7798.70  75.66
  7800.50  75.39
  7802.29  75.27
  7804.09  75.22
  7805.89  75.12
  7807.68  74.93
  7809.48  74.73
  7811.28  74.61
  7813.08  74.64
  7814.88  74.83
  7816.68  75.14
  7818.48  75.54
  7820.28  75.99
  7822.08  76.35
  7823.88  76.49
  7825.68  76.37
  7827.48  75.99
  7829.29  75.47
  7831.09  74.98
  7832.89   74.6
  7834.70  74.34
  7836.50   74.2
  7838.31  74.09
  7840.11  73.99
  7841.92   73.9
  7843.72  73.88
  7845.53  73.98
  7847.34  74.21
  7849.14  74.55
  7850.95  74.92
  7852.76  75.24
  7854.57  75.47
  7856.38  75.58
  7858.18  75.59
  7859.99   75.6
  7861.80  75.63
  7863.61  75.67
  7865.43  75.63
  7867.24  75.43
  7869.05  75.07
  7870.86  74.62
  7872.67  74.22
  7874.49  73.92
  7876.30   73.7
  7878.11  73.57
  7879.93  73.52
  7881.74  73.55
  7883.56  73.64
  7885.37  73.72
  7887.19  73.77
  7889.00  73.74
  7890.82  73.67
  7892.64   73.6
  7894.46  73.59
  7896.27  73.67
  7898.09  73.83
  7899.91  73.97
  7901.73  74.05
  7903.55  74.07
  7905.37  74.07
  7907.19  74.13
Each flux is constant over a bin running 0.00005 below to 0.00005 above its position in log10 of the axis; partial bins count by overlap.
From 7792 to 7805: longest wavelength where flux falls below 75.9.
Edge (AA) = 7804.09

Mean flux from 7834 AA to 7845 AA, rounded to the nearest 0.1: 74.1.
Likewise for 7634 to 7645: 79.6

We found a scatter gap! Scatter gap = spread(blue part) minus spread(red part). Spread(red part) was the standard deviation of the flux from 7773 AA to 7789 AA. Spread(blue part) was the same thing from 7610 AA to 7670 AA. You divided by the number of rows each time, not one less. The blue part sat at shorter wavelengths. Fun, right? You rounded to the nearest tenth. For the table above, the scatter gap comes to 1.3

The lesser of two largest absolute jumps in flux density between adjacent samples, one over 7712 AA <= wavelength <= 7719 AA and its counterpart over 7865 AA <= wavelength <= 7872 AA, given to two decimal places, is 0.07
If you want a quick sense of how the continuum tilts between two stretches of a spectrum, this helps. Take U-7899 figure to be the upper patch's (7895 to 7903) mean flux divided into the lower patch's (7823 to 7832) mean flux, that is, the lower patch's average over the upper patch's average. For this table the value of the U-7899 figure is 1.03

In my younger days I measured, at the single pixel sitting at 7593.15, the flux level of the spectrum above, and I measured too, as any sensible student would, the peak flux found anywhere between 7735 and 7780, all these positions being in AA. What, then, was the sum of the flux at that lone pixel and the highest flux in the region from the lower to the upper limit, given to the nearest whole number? 156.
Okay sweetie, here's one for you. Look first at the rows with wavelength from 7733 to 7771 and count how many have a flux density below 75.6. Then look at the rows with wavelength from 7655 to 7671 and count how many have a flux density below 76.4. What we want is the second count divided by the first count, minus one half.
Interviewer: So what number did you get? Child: 1.25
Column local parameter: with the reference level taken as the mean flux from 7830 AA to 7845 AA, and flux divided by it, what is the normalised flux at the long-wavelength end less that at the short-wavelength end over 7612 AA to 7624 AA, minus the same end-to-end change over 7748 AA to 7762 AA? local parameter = 0.010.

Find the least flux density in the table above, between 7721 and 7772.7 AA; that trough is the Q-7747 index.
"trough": 75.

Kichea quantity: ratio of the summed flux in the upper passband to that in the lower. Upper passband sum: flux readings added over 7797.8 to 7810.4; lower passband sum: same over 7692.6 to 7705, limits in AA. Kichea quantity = 0.98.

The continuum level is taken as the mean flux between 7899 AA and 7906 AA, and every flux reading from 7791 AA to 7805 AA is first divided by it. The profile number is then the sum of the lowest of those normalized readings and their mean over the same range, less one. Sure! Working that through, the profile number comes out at 1.04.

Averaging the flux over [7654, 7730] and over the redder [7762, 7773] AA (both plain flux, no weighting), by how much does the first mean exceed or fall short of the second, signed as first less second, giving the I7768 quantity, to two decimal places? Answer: 0.95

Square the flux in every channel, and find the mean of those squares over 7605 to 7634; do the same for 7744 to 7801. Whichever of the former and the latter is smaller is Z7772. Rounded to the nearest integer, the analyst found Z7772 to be 5755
